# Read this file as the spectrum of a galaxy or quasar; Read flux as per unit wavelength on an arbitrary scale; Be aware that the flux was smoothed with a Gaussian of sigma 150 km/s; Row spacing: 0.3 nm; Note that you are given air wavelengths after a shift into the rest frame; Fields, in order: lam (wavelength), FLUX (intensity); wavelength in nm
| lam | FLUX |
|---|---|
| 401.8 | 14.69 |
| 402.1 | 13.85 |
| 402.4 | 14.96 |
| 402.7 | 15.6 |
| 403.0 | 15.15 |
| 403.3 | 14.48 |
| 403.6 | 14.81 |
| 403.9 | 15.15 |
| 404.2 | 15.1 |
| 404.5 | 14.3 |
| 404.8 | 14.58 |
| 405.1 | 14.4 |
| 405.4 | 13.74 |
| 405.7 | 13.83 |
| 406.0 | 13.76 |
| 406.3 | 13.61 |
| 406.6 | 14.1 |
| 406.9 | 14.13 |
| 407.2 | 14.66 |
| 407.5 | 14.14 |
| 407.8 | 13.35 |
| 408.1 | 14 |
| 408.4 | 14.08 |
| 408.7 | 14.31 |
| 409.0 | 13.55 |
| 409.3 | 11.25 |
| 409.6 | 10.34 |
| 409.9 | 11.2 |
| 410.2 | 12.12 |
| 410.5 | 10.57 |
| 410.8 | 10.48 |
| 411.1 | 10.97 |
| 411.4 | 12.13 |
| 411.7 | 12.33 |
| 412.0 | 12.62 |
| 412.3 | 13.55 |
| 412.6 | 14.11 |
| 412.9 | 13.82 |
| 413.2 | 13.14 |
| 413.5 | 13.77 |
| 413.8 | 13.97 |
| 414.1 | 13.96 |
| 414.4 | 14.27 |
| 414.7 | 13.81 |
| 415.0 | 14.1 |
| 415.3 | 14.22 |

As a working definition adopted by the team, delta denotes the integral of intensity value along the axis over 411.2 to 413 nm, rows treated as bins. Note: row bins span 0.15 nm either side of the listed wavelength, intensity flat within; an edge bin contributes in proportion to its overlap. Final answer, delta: 23.4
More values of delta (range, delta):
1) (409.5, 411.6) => 23.4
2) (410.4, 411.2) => 8.5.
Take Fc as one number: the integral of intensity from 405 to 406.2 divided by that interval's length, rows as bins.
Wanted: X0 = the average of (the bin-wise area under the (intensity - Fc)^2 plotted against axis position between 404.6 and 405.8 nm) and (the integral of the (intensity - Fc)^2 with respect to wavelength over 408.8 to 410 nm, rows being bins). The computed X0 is 4.0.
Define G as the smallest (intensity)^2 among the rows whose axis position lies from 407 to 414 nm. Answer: 107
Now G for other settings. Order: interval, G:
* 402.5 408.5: 178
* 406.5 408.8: 178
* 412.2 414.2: 173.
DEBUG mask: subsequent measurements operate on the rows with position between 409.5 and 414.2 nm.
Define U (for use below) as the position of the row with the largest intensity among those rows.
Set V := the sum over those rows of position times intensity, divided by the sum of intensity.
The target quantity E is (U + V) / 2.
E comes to 412.29 nm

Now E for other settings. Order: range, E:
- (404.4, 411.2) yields 407.41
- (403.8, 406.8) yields 404.56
